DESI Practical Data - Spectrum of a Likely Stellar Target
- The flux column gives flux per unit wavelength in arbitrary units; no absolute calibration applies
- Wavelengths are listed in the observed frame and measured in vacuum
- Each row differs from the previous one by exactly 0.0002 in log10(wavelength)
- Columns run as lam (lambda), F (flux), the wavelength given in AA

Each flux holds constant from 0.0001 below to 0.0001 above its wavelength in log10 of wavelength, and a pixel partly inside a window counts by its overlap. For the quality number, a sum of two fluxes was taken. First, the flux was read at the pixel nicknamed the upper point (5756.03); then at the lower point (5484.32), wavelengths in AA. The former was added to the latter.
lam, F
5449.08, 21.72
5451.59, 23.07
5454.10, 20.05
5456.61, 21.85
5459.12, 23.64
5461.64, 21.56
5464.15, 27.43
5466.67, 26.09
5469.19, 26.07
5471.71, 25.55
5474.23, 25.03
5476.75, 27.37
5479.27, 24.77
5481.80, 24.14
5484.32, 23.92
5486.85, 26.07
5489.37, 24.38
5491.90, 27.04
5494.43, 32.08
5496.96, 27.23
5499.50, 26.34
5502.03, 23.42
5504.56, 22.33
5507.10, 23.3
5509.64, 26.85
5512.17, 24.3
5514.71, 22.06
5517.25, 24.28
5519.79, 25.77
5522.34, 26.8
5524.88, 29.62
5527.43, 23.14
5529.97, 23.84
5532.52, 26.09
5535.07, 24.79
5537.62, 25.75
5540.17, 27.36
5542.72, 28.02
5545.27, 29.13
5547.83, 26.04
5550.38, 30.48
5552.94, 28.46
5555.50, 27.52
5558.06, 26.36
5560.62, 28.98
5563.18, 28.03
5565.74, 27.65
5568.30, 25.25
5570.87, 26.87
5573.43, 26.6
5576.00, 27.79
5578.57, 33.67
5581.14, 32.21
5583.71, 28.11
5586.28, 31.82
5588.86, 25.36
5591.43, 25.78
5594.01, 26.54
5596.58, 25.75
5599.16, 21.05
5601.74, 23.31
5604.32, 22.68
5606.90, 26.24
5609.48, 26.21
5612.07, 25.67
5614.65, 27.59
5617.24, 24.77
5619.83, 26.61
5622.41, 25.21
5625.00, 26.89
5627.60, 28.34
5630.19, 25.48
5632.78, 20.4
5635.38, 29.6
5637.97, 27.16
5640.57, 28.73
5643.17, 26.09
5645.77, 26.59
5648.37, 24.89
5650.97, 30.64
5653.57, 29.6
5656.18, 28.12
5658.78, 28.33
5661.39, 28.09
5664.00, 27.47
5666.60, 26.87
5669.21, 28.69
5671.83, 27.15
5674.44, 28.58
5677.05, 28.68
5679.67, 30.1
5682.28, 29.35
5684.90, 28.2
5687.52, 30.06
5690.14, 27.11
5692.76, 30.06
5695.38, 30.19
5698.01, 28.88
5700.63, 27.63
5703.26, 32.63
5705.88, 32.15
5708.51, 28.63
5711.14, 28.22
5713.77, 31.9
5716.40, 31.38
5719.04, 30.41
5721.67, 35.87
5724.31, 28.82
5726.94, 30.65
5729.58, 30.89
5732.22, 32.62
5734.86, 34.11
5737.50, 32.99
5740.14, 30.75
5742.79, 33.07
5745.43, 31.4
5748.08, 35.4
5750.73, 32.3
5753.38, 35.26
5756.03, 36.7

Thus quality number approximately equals 61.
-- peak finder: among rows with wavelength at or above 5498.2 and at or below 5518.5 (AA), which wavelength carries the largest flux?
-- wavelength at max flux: 5509.64 AA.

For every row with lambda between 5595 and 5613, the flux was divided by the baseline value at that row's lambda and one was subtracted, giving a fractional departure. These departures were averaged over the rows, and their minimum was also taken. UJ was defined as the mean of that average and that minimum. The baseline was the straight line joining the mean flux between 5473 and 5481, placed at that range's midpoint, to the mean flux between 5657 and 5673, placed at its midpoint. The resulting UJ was -0.16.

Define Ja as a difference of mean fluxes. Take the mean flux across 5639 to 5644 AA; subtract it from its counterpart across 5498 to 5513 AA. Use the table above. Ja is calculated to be -3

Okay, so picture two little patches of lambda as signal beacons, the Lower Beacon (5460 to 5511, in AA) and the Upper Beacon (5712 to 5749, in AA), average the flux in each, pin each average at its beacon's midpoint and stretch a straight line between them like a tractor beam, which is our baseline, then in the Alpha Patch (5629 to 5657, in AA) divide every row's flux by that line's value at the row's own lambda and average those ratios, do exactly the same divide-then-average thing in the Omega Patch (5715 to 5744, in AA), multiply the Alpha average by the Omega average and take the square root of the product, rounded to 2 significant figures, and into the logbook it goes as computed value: 0.95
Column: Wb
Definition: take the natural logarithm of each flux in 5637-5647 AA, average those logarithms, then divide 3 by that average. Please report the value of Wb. 0.91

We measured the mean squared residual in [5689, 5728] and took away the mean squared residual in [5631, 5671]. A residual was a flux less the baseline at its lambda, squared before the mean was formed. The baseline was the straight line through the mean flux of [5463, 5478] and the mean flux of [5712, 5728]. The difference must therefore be -7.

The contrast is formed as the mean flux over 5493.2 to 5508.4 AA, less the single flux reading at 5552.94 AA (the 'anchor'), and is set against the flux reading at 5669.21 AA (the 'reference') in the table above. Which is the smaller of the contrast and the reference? -2.7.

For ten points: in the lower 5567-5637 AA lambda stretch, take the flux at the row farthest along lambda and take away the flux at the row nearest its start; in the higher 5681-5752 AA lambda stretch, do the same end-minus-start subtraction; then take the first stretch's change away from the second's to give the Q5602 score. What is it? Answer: -1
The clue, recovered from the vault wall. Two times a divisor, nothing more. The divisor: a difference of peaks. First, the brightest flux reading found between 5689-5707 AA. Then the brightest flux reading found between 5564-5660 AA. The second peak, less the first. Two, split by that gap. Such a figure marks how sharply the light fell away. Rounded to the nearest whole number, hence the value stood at 2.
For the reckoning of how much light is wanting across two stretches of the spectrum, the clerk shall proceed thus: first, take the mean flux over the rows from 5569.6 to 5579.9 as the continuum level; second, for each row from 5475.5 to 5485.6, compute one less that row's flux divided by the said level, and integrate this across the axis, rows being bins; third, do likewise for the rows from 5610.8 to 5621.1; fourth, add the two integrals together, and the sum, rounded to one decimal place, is 2.2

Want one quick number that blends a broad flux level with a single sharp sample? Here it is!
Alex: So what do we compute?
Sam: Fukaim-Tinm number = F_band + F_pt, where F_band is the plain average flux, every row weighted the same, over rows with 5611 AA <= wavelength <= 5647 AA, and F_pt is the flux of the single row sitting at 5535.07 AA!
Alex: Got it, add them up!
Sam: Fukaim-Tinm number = 51.2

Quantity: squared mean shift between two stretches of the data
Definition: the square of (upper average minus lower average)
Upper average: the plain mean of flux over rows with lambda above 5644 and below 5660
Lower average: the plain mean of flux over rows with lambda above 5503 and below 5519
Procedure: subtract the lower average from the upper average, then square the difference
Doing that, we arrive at 17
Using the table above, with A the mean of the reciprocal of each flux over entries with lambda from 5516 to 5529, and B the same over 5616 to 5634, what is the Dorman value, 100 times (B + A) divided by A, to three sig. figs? 202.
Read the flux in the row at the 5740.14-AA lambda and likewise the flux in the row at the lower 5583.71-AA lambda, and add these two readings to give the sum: 58.9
